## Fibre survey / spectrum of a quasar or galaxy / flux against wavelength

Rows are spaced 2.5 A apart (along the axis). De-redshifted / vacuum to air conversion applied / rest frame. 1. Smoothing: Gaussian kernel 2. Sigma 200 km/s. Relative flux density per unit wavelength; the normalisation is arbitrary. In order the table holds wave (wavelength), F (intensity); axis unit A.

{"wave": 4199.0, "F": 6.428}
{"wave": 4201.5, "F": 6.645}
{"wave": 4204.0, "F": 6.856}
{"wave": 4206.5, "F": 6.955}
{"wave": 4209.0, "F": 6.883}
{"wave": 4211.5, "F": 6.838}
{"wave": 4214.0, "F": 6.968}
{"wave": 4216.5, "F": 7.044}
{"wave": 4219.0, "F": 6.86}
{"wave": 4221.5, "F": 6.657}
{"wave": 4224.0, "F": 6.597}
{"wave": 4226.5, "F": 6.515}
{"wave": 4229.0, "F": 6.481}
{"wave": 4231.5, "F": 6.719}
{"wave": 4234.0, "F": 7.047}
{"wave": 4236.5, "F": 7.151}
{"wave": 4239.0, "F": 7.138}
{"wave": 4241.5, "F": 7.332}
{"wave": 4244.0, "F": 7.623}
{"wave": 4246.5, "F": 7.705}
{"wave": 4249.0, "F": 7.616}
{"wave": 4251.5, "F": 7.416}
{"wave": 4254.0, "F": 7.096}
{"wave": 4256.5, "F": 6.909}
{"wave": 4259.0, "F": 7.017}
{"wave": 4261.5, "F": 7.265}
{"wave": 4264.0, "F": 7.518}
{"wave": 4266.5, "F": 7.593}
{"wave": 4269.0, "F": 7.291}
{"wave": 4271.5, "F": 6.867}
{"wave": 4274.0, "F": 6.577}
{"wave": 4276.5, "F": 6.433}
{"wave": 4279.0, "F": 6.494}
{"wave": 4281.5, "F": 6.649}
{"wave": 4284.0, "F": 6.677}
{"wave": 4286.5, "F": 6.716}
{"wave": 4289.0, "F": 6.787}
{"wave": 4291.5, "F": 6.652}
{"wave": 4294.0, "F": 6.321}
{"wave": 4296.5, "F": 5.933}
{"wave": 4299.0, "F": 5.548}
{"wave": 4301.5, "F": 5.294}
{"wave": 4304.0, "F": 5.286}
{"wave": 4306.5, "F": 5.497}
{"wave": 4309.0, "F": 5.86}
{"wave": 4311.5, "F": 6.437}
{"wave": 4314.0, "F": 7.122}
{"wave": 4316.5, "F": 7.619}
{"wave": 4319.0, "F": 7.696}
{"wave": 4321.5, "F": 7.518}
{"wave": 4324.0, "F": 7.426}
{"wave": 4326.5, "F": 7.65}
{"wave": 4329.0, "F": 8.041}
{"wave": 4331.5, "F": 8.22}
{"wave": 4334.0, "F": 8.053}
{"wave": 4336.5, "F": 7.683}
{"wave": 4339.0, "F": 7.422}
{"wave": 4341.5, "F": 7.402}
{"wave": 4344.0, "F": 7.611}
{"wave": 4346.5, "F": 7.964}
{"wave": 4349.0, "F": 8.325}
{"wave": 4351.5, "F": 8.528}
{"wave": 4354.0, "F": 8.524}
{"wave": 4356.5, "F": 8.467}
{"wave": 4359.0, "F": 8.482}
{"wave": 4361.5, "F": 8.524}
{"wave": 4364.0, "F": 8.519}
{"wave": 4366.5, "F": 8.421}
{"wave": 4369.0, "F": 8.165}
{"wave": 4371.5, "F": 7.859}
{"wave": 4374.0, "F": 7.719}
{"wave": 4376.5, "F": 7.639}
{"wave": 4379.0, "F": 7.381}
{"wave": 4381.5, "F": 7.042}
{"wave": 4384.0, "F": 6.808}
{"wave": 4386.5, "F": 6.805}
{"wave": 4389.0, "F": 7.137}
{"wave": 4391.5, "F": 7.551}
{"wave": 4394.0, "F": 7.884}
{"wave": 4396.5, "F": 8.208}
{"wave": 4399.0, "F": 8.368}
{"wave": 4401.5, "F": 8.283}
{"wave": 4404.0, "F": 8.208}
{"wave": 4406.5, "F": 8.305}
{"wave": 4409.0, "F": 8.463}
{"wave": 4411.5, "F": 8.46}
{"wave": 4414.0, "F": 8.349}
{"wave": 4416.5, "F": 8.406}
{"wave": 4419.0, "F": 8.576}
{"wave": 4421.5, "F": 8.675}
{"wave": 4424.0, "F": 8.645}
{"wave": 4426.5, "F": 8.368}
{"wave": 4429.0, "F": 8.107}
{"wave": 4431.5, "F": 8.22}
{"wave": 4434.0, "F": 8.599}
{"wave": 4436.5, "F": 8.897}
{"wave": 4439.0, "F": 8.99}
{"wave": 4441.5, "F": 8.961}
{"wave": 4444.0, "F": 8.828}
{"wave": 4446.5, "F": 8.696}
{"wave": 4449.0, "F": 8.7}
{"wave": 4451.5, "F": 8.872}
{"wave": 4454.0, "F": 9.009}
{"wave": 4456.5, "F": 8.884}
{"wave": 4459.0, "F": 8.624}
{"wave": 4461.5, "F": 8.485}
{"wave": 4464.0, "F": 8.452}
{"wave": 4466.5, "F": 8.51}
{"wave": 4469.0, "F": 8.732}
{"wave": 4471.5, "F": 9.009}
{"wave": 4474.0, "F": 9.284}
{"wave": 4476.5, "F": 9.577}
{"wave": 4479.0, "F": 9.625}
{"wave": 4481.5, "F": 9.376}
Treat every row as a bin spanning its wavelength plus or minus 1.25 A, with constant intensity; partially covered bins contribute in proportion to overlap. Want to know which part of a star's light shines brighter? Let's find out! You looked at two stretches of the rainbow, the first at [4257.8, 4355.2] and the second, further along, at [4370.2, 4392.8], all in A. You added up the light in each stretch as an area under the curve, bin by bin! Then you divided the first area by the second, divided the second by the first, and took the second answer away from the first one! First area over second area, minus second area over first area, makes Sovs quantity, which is 3.9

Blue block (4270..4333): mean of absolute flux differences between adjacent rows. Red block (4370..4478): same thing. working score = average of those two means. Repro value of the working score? 0.206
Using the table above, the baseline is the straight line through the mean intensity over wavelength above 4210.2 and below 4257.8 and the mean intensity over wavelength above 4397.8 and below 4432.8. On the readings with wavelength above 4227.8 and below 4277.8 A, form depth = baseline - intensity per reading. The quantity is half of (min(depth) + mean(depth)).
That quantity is -0.27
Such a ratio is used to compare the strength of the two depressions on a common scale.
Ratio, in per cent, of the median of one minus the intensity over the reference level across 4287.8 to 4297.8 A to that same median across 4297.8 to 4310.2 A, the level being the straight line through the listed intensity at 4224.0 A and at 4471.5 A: 42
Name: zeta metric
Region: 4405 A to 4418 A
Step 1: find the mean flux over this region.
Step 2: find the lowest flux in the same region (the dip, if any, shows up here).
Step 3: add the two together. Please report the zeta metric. 16.7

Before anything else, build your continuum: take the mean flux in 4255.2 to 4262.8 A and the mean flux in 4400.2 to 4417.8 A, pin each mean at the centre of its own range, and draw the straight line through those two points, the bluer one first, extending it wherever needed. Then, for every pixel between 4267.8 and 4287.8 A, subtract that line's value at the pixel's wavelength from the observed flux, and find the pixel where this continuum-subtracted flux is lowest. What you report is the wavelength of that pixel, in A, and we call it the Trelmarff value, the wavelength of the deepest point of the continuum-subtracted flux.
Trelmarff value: 4276.5 A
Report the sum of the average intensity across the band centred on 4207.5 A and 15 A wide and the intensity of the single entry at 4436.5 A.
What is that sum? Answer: 16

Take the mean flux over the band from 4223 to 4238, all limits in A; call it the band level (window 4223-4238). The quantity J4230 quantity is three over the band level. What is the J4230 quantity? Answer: 0.44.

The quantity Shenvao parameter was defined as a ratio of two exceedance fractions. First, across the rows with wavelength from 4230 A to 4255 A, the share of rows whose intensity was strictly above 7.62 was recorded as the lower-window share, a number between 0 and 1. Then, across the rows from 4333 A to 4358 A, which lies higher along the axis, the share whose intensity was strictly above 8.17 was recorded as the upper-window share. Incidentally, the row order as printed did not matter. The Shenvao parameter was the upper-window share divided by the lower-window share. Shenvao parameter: 2.0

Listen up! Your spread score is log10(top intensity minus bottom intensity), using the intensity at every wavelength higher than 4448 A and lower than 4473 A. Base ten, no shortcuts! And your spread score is -0.25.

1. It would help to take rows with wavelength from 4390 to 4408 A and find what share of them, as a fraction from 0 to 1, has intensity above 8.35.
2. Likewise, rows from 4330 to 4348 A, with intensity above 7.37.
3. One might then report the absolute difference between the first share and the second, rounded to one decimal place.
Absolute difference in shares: 0.9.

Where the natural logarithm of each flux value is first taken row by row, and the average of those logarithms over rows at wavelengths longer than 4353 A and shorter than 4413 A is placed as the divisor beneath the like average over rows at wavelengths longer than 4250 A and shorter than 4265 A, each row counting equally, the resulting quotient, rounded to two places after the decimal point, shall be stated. 0.95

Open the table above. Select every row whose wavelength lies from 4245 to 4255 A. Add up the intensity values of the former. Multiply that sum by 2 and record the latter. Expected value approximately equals 60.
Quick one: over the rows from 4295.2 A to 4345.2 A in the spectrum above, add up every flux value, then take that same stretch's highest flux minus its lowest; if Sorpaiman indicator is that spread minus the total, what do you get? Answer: -136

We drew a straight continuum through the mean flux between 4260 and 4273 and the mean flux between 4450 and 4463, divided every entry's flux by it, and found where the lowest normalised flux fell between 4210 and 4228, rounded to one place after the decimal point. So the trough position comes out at 4226.5 A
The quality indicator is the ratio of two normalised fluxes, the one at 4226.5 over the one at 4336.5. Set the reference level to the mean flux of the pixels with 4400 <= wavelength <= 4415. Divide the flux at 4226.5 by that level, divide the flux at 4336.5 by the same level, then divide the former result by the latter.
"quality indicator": 0.85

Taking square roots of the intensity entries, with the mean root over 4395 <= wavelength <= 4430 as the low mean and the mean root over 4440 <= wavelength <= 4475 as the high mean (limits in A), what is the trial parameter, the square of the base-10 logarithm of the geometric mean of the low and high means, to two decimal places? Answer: 0.22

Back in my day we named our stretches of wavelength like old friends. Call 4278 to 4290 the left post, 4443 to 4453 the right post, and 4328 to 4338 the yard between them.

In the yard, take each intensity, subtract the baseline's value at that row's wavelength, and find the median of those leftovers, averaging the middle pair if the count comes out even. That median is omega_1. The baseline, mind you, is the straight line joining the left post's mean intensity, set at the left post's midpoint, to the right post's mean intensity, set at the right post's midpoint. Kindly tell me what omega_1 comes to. 0.77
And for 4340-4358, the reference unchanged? 0.82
